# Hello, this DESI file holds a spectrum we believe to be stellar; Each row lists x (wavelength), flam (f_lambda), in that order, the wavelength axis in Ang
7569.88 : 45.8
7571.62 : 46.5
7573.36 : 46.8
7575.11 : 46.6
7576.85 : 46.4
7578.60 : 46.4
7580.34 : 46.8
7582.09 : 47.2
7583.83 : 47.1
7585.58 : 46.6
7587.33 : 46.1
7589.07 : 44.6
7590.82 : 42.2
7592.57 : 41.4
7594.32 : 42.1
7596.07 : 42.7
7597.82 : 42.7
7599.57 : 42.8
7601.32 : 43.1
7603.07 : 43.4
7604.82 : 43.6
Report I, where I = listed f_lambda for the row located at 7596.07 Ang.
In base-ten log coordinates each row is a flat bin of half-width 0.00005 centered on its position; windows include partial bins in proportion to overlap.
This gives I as 42.7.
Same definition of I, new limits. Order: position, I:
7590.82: 42.2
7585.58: 46.6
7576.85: 46.4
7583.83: 47.1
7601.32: 43.1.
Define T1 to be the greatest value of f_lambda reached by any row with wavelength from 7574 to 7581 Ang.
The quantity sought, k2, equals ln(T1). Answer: 3.846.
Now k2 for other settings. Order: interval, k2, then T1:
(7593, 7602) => 3.764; 43.1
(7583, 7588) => 3.852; 47.1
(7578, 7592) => 3.854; 47.2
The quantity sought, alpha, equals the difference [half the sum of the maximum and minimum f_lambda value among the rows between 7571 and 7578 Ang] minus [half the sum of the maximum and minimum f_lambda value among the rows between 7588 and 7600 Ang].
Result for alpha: 3.6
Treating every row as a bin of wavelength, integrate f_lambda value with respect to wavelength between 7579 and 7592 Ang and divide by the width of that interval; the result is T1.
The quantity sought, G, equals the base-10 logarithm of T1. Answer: 1.66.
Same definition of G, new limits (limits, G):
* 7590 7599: 1.63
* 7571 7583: 1.67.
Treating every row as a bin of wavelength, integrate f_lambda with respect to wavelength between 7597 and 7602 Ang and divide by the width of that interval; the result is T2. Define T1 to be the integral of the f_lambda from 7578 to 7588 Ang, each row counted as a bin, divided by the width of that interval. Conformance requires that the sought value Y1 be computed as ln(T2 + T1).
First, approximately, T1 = 46.7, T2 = 42.9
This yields 4.50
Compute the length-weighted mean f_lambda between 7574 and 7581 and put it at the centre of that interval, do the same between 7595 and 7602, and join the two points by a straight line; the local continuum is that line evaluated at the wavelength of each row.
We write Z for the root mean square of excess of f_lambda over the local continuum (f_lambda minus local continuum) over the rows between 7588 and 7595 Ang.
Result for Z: 1.7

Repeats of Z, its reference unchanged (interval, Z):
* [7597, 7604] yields 0.8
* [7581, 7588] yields 1.5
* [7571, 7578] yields 0.6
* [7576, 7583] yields 0.8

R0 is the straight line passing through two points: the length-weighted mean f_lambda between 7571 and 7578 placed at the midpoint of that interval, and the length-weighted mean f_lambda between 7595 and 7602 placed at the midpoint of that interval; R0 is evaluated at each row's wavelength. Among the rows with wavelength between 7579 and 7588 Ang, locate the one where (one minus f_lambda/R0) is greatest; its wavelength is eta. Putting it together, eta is 7580.34 Ang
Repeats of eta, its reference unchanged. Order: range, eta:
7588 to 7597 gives 7592.57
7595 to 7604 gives 7596.07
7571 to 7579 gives 7571.62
